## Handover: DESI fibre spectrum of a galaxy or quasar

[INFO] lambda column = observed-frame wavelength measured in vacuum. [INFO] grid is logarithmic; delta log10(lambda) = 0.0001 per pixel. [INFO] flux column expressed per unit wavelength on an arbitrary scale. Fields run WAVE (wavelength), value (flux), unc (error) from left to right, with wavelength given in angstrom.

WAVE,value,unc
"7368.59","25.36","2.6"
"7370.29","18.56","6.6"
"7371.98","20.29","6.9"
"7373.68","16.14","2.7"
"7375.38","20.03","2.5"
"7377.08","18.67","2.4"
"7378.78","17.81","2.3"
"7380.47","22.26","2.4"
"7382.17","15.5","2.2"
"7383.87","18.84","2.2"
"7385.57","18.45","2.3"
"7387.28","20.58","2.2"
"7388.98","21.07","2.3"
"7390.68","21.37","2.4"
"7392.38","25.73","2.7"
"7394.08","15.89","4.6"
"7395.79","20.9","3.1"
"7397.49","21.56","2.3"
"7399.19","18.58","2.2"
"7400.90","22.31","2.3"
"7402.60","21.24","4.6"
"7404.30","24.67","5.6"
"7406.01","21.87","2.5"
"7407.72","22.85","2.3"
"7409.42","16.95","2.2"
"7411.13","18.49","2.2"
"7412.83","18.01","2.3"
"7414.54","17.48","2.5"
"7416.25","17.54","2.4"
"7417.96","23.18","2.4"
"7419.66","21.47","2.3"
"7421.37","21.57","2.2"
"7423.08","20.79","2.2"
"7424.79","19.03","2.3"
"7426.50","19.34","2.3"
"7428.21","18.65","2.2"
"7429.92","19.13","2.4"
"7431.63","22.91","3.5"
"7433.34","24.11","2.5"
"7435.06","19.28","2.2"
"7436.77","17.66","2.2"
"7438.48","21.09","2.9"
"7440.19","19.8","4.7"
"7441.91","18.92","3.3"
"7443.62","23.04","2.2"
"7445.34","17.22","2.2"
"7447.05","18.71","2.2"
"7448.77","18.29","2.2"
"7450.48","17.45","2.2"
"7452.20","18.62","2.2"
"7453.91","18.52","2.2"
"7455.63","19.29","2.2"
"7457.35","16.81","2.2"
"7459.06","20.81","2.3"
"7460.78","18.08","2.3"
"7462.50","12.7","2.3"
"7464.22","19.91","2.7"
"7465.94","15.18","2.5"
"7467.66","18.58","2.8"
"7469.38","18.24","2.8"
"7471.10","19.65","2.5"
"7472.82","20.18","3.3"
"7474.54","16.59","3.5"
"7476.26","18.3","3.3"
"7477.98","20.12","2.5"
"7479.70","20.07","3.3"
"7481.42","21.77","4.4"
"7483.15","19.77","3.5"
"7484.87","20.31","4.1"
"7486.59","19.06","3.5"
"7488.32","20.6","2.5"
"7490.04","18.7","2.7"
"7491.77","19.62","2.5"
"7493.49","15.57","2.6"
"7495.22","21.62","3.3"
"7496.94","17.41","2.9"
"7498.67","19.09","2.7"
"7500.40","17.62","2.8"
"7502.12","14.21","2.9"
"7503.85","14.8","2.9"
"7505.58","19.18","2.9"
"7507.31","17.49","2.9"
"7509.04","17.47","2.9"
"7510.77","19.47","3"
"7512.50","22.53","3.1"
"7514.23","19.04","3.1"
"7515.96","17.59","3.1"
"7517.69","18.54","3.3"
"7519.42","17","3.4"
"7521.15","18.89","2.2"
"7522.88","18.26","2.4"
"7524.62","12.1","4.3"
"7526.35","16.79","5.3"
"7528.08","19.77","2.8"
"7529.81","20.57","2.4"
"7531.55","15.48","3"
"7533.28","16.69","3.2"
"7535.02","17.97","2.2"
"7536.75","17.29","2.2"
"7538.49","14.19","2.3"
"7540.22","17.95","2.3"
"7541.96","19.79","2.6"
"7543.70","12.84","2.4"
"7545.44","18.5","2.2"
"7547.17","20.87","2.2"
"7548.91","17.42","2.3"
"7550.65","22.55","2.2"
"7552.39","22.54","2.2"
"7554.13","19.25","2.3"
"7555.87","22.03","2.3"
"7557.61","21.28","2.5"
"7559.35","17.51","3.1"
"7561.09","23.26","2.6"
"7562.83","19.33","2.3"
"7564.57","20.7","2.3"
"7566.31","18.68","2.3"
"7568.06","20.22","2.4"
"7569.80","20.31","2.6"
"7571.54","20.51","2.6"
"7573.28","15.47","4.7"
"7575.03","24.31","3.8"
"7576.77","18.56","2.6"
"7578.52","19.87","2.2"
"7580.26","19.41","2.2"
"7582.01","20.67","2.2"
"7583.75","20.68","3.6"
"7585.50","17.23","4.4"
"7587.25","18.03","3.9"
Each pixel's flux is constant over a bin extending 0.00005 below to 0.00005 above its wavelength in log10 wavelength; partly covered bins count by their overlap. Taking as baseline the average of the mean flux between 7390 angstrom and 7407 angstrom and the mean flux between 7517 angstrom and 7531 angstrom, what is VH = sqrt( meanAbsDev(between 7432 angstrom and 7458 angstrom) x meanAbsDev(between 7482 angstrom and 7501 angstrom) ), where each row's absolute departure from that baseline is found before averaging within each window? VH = 1.44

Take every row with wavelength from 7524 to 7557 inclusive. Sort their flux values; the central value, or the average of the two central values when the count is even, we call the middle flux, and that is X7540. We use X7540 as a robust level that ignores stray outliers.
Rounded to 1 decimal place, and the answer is 18.0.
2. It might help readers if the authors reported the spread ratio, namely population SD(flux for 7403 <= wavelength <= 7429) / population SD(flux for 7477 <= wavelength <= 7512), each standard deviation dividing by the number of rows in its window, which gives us 1.1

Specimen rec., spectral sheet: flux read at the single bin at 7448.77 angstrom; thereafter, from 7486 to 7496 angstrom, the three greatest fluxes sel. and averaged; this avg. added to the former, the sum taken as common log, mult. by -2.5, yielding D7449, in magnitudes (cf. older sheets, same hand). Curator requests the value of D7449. -3.97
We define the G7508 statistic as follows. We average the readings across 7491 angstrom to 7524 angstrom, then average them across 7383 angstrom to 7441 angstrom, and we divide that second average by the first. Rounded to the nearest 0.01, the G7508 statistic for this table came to 1.12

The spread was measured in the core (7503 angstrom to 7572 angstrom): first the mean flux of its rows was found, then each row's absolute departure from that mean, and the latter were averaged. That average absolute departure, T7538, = 1.94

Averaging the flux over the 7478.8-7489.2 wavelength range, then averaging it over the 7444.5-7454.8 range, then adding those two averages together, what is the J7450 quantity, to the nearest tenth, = 38.4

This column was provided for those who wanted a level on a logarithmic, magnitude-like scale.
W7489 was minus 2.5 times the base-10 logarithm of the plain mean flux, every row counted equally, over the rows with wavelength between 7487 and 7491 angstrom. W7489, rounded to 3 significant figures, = -3.23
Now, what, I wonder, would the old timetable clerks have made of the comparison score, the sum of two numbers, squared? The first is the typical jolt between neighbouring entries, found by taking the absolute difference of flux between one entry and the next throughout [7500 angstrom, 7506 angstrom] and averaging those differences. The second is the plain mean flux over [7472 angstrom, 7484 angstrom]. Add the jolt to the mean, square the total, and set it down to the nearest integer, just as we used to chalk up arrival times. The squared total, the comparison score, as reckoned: 499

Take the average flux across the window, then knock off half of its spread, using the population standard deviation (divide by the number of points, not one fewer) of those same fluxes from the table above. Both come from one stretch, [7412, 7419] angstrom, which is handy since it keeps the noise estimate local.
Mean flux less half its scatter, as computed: 17.9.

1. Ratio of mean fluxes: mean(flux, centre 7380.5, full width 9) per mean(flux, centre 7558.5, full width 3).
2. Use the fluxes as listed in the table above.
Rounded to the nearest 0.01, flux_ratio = 0.96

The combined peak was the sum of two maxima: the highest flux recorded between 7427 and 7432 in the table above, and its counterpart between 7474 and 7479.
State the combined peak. 43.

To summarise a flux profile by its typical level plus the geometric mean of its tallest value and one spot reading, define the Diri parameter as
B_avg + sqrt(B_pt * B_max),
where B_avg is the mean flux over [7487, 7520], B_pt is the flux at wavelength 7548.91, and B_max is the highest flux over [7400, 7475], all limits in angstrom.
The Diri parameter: 39.0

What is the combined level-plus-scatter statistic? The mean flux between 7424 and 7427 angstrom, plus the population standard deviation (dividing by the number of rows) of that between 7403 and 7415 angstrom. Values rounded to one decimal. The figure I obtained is 22.0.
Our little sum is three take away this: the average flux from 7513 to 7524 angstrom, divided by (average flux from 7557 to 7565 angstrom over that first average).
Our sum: -13.3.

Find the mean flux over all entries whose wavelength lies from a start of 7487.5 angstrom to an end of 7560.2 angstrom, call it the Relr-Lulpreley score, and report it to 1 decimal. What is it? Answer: 18.3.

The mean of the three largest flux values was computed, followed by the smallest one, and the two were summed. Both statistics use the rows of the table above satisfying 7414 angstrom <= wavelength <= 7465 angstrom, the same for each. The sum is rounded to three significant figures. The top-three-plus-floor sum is 36.1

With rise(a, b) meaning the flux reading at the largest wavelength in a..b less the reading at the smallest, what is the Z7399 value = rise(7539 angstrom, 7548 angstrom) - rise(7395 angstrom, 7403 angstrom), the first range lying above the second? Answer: 2.6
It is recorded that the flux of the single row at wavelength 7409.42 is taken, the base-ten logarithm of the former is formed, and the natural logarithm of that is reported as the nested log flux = 0.206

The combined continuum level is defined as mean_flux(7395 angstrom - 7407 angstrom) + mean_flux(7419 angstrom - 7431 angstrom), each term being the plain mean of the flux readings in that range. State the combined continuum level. 42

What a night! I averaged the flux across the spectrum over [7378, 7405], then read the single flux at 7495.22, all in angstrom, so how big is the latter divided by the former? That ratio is 1.06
